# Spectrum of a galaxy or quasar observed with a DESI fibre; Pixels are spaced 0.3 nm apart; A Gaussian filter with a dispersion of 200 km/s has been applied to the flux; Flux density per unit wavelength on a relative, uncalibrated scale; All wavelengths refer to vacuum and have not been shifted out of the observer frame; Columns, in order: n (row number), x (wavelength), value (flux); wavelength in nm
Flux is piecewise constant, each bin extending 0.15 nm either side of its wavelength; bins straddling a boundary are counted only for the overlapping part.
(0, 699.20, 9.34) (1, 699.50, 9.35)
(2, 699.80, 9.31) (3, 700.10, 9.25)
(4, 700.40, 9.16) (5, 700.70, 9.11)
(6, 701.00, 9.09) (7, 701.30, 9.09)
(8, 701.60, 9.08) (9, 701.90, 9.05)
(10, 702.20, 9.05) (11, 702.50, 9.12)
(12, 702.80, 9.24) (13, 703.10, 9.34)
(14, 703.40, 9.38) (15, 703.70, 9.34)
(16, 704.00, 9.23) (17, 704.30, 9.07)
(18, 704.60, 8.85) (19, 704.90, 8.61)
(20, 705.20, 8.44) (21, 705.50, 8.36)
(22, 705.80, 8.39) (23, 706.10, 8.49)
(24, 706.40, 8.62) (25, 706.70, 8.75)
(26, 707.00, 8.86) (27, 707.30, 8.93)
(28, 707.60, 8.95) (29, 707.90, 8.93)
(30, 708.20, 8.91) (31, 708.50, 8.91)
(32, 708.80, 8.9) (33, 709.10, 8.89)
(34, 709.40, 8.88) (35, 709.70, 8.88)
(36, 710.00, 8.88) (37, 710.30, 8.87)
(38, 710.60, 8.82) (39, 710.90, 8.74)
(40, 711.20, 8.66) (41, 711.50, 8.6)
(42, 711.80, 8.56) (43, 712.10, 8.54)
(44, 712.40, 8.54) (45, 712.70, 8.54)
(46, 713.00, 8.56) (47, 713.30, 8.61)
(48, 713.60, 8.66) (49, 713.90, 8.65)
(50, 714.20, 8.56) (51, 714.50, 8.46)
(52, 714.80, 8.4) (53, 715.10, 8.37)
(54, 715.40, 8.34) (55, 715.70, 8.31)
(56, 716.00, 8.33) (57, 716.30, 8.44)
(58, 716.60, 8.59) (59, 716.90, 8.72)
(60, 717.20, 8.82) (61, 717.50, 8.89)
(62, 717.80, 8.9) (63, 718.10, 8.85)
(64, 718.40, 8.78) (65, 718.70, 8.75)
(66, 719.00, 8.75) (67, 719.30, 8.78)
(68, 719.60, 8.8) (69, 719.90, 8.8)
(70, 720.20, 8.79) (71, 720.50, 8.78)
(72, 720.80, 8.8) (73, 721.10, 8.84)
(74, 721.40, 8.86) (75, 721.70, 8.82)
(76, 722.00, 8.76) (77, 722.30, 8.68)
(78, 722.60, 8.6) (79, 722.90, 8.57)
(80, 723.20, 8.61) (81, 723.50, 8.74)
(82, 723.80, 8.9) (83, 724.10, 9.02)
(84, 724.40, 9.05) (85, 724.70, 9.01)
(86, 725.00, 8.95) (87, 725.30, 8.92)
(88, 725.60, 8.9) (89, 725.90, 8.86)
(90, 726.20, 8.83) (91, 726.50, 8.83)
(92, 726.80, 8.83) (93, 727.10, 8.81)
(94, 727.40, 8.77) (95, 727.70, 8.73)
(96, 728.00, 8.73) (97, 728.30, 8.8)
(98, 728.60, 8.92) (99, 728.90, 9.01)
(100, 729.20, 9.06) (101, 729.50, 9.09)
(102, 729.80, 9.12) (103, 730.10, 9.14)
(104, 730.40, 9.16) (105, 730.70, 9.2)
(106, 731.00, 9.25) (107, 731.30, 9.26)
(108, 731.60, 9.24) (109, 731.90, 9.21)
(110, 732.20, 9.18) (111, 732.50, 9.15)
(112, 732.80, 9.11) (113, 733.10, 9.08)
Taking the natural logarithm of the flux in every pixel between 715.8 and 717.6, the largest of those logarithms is 2.18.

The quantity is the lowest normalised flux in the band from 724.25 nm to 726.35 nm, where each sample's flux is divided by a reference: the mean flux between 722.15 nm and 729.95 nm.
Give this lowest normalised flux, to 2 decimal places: 1.00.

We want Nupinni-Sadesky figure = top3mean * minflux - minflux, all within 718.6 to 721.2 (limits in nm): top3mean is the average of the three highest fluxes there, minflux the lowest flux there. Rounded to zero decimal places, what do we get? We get 68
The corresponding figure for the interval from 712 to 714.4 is 65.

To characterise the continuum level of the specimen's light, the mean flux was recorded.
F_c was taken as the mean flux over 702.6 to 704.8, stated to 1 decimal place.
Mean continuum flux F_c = 9.2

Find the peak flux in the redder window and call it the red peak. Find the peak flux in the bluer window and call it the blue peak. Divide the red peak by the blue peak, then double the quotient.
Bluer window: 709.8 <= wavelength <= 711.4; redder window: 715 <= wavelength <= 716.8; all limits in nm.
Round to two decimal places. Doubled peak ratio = 1.93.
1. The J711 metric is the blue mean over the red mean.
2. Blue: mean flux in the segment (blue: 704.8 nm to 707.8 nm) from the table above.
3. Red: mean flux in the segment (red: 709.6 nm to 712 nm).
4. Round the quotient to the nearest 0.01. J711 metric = 0.99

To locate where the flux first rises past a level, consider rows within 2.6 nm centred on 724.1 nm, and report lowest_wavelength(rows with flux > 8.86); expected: 723.80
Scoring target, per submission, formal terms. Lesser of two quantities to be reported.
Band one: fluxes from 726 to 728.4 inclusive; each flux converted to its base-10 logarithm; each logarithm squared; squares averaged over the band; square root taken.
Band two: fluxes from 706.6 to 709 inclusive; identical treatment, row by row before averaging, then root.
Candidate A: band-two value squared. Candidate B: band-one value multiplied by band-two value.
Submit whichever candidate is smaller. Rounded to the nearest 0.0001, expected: 0.8959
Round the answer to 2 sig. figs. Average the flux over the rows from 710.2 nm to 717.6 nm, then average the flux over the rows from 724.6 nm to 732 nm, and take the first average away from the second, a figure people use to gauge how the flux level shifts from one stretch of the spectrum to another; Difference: 0.40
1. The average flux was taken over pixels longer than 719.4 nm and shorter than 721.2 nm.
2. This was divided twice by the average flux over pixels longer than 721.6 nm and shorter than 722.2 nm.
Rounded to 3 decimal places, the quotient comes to 0.114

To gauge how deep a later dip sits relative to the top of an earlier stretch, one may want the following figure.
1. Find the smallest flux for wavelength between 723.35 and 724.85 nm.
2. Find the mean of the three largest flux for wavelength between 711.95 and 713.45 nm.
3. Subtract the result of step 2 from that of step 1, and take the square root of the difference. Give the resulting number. 0.41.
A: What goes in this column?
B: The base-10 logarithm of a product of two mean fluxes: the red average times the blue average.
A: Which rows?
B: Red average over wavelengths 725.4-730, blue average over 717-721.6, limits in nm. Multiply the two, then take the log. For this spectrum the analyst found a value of 1.89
